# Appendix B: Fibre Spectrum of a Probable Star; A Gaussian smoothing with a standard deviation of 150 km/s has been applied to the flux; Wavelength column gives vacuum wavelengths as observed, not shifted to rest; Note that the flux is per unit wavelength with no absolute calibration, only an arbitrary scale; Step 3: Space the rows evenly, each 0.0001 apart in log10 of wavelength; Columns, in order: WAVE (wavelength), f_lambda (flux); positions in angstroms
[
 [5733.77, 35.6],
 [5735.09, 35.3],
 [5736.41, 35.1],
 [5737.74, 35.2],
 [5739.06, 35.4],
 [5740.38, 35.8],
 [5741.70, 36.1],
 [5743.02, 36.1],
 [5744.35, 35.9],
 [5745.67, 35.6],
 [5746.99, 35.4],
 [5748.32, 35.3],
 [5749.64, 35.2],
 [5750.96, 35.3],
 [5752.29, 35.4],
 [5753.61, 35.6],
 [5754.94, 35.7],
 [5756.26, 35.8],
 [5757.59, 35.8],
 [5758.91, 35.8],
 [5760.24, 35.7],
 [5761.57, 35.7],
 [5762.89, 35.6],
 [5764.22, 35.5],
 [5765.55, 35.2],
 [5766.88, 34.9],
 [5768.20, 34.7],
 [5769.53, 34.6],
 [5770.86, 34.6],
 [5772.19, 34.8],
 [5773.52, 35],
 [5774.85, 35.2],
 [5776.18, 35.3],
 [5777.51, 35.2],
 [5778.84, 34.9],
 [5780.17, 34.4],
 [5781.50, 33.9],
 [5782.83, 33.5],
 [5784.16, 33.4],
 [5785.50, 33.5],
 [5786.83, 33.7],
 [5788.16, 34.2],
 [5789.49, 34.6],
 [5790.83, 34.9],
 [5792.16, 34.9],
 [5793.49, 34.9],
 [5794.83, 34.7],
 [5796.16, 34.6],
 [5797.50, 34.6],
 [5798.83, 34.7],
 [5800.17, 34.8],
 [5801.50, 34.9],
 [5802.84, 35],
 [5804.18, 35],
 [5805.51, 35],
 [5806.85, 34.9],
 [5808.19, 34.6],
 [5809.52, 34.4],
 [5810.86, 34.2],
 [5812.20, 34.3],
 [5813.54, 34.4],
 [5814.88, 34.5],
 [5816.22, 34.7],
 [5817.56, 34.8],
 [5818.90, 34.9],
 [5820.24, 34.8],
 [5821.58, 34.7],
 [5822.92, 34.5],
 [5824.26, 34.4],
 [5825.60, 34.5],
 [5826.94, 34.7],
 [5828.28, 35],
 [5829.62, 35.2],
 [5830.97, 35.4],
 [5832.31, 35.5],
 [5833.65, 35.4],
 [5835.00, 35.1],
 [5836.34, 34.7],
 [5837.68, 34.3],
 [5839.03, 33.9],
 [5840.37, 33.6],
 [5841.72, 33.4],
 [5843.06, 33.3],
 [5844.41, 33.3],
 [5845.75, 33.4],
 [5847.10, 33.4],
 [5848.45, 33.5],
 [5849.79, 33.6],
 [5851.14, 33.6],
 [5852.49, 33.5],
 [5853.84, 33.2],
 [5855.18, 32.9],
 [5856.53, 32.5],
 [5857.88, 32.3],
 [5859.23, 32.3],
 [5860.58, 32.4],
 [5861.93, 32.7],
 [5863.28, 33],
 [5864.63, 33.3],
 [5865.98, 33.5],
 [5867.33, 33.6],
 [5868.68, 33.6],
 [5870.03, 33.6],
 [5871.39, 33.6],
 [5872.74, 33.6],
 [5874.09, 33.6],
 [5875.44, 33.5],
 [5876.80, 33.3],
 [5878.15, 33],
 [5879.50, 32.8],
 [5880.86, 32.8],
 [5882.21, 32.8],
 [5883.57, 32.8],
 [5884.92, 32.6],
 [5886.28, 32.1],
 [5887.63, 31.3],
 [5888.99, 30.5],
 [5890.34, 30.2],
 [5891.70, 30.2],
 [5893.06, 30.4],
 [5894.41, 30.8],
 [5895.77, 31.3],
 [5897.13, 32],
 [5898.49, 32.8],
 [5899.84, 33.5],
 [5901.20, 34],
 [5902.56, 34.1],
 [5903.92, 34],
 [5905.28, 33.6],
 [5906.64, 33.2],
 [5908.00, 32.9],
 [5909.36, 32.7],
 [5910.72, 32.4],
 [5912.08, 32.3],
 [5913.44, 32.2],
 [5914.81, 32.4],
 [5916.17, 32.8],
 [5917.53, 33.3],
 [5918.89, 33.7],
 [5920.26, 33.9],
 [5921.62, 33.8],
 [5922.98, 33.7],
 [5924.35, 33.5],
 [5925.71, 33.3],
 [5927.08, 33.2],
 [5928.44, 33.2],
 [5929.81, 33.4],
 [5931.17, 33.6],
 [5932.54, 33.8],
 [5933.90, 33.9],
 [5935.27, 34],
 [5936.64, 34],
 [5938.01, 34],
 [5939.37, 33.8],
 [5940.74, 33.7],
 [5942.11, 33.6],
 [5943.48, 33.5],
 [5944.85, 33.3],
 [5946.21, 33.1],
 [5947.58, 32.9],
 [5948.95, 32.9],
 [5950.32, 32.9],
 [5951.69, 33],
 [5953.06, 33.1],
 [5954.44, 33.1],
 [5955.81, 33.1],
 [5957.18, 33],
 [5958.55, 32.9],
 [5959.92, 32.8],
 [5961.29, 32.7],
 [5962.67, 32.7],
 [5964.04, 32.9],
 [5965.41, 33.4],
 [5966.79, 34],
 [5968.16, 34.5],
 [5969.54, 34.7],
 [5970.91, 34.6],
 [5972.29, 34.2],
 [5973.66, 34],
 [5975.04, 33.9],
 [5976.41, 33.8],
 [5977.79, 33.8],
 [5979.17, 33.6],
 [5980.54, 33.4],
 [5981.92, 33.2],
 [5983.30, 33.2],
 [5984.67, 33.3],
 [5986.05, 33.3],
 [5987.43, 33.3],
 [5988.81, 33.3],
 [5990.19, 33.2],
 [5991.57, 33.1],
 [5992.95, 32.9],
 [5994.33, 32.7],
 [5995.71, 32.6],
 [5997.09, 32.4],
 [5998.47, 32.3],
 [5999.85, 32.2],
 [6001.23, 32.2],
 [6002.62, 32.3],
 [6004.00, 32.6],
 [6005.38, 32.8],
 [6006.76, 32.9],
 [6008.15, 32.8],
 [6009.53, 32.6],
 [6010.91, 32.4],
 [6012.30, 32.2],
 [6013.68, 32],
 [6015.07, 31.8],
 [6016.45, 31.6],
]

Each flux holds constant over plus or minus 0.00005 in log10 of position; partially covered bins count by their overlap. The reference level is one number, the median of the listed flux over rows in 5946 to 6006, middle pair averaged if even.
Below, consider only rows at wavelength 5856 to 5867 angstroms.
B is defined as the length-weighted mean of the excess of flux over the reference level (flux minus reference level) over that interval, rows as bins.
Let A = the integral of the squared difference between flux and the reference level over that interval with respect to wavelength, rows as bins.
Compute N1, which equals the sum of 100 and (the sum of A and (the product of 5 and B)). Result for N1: 102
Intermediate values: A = 3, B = -0.3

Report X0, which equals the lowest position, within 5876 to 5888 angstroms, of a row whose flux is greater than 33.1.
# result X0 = 5876.80 angstroms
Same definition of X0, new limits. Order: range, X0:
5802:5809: 5802.84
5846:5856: 5847.10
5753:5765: 5753.61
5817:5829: 5817.56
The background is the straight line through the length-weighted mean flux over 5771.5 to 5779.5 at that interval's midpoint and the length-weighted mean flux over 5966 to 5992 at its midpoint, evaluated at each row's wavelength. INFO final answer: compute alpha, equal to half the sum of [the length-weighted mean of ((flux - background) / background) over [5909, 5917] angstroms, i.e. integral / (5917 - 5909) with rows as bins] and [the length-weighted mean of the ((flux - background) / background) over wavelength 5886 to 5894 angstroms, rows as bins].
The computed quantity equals -0.077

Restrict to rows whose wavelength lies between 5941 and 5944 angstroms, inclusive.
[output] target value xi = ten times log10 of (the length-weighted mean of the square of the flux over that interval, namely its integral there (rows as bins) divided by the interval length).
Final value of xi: 30.5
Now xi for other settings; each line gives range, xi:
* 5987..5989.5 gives 30.4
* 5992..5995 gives 30.3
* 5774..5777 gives 30.9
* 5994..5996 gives 30.3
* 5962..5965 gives 30.3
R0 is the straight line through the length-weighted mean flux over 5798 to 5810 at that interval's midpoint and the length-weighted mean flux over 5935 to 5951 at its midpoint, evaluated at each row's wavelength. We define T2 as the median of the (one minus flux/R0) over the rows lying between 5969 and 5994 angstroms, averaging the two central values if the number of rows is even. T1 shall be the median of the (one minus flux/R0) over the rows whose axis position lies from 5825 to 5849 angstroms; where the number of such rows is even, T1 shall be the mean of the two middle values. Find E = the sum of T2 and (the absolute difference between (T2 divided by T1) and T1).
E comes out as 1.9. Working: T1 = 0.005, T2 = -0.009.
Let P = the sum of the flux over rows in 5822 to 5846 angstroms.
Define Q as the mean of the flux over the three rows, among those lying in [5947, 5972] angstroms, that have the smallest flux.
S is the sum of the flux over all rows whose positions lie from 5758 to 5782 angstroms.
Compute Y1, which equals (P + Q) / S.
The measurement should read 1.03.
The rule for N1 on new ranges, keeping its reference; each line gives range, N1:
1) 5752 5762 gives 181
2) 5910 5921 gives 104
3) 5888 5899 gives 146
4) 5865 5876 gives 105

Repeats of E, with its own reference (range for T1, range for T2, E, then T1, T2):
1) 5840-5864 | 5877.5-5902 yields 1.5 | 0.033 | 0.049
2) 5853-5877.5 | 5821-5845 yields 0.0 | 0.026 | 0.001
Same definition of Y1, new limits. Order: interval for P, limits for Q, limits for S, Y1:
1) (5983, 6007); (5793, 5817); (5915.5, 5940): 1.03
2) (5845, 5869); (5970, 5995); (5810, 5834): 1.01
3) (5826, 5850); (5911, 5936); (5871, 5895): 1.12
